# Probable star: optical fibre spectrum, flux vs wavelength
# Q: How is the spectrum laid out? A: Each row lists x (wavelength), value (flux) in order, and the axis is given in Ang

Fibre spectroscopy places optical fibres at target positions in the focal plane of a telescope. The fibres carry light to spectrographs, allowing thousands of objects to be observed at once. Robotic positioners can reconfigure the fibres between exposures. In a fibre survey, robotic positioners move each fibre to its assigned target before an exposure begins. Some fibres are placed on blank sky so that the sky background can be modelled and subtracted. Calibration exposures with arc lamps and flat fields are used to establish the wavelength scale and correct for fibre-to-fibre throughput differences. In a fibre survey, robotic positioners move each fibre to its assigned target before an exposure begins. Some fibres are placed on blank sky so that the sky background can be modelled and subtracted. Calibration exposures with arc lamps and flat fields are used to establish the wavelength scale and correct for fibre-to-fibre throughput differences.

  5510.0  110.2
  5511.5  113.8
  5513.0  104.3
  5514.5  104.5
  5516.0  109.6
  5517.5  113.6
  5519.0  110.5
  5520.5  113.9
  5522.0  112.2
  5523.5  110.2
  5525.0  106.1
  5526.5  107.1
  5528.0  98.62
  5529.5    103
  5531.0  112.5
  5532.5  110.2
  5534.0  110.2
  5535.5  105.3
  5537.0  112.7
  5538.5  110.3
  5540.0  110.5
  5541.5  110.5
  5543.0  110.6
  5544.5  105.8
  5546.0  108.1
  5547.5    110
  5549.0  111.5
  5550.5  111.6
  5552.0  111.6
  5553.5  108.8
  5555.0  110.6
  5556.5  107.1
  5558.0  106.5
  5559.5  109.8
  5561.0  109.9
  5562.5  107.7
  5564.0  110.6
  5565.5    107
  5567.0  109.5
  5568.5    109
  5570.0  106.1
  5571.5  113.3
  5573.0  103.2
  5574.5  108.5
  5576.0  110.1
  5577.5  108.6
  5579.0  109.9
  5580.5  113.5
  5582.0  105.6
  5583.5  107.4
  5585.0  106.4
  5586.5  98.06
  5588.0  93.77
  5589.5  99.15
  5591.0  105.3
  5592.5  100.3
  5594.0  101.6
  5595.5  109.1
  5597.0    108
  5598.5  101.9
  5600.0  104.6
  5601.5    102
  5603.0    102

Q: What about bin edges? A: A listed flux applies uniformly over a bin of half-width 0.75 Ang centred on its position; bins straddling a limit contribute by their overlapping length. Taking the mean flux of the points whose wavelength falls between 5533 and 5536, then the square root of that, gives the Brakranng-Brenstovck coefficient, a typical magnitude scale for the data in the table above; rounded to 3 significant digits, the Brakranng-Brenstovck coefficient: 10.4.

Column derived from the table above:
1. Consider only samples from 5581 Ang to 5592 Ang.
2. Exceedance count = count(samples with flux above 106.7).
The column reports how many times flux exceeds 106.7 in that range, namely 1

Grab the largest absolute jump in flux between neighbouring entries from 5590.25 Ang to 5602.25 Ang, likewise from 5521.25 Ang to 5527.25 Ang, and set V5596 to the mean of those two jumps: 5.8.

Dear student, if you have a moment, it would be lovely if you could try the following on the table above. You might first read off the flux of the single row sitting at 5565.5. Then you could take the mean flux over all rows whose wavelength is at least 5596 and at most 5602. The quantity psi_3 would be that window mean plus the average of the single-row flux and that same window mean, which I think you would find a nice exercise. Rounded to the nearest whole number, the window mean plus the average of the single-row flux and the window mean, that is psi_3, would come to 210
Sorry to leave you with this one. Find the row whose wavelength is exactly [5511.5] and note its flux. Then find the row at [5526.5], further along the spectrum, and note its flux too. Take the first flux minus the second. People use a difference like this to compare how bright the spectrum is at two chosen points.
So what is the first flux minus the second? 6.7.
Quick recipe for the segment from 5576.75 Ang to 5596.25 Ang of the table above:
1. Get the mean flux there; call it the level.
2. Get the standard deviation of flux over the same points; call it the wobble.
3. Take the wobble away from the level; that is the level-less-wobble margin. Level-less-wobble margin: 99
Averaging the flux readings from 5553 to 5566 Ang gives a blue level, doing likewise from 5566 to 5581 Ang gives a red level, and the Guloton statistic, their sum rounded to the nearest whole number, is 218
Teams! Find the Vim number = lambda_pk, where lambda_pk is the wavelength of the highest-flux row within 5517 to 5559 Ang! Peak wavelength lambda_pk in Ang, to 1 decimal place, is 5520.5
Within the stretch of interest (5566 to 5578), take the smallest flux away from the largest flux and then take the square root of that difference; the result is 3.2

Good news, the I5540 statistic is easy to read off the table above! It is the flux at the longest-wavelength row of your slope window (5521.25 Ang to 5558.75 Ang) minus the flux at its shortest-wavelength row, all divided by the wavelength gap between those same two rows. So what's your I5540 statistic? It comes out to -0.16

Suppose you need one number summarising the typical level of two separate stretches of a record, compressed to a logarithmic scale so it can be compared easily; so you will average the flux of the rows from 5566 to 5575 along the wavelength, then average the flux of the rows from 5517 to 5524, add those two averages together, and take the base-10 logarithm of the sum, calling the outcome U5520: 2.34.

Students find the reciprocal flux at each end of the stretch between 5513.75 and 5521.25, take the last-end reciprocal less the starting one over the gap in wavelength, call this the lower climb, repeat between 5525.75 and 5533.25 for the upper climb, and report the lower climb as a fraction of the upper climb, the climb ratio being 3.01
